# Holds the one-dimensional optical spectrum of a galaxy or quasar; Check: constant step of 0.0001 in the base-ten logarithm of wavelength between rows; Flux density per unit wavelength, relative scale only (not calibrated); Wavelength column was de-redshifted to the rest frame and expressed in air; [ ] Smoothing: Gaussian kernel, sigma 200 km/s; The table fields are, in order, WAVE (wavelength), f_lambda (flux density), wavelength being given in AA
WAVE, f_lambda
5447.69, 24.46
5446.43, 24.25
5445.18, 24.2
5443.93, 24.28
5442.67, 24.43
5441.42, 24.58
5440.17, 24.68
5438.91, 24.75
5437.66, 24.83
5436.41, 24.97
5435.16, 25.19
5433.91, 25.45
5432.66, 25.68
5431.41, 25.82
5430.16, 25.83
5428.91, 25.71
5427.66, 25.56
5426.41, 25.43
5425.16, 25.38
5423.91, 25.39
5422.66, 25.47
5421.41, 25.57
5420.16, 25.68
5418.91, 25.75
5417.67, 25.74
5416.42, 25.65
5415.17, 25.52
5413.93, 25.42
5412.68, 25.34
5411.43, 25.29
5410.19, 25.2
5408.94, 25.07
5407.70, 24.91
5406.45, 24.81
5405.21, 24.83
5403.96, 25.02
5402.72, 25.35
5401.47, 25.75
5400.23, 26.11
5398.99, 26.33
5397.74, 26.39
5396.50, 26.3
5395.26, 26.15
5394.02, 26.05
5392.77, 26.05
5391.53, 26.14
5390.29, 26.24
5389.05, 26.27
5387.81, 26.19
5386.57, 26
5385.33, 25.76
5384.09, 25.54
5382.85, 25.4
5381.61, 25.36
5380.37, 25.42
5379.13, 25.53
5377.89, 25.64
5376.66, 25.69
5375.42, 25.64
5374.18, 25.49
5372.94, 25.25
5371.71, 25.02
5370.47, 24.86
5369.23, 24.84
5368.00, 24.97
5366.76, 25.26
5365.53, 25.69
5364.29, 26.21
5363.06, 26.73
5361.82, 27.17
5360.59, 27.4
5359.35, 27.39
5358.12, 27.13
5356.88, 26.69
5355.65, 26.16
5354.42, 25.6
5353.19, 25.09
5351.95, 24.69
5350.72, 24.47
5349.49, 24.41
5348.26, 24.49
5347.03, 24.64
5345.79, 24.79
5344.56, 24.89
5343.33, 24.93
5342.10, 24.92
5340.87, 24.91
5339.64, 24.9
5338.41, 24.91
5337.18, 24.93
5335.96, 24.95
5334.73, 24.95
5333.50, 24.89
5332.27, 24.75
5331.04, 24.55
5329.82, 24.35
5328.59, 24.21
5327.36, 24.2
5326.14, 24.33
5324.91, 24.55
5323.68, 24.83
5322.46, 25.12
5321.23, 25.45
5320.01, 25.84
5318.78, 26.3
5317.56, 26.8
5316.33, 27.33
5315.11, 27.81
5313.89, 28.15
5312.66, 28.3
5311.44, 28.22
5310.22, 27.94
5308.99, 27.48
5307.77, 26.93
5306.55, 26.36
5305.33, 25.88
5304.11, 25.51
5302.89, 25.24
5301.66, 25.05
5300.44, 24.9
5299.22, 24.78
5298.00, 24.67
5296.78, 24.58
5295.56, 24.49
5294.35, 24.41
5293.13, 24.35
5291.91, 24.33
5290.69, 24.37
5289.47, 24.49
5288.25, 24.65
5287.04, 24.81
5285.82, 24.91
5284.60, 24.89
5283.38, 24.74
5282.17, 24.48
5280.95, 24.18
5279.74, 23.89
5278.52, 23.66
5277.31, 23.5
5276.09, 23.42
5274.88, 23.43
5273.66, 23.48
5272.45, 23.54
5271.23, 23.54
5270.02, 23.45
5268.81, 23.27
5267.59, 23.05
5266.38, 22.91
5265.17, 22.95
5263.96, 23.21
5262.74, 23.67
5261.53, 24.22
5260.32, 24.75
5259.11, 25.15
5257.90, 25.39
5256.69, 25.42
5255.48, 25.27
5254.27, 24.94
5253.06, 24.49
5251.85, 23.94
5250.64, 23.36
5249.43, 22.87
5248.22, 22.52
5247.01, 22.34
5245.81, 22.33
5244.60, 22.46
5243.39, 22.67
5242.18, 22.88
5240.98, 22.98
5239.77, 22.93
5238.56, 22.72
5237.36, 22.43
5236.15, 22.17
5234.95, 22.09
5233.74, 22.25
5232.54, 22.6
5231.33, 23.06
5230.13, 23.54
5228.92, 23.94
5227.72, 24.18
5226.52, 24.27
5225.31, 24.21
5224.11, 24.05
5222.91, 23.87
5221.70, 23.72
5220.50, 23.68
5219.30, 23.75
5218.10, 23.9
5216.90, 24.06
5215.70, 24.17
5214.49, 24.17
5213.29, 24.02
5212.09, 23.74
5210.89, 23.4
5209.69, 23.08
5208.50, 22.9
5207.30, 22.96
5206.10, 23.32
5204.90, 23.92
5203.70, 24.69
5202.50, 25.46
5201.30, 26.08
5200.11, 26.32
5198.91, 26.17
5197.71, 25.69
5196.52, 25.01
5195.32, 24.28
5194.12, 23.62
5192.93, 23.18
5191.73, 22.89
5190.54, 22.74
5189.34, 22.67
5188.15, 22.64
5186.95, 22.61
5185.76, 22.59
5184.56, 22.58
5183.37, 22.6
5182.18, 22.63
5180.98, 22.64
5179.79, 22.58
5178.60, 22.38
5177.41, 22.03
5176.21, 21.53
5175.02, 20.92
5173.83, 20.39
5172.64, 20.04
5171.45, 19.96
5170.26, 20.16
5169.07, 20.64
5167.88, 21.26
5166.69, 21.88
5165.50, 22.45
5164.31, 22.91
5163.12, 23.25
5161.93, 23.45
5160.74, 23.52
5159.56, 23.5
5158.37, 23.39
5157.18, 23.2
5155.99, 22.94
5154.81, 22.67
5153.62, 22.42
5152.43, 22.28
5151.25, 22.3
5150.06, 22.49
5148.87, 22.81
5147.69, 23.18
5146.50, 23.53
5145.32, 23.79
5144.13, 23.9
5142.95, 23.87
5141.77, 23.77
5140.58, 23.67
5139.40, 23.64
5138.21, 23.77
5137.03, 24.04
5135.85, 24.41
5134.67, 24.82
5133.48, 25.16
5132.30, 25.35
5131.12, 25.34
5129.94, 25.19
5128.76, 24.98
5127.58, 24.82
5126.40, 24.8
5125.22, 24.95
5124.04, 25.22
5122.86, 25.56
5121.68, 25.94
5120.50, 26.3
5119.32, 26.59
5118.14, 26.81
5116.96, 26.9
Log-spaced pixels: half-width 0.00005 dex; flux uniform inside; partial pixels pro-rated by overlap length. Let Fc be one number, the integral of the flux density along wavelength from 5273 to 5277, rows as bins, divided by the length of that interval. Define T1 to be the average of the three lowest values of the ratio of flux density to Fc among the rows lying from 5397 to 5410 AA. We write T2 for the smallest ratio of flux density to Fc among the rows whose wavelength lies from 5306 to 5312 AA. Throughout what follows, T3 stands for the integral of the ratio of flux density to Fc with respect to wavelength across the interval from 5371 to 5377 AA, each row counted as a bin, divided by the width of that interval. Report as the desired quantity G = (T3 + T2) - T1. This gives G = 1.15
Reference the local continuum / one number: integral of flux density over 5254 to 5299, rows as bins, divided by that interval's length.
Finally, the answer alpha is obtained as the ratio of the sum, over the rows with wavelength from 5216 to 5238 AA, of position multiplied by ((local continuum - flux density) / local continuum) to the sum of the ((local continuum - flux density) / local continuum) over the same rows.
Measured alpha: 5232.1 AA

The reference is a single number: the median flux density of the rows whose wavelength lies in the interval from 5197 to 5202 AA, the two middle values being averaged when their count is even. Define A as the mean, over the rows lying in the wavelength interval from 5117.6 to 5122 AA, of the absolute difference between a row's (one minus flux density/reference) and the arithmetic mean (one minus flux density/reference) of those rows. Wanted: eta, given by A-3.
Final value -2.99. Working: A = 0.011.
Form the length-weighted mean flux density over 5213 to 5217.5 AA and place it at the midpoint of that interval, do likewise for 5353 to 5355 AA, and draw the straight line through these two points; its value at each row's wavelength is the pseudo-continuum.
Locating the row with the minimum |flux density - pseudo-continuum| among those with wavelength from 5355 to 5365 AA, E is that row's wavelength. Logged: 5364.29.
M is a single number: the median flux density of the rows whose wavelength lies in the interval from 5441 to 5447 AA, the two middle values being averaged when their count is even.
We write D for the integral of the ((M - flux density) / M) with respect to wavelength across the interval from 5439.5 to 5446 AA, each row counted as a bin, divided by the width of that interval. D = -0.006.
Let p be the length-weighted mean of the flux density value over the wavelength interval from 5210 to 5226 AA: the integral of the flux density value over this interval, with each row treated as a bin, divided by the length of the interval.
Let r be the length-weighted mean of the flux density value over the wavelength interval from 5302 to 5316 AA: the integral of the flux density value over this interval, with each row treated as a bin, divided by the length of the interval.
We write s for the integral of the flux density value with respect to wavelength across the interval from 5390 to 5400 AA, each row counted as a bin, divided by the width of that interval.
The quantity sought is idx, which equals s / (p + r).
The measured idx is 0.515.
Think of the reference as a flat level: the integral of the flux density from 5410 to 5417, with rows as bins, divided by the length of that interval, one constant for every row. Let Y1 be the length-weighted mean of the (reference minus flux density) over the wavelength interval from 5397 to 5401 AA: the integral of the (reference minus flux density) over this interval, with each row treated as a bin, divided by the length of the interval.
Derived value -0.8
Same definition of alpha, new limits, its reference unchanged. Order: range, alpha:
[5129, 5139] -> 5131.6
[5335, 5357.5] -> 5348.4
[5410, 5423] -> 5416.8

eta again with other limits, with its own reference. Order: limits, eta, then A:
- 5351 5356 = -2.98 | 0.019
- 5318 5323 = -2.98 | 0.015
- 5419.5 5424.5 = -3.00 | 0.004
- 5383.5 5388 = -2.99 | 0.009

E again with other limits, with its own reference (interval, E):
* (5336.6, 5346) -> 5337.18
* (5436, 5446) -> 5436.41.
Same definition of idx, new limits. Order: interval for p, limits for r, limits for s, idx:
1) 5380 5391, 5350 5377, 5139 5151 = 0.454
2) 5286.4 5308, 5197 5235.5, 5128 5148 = 0.496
